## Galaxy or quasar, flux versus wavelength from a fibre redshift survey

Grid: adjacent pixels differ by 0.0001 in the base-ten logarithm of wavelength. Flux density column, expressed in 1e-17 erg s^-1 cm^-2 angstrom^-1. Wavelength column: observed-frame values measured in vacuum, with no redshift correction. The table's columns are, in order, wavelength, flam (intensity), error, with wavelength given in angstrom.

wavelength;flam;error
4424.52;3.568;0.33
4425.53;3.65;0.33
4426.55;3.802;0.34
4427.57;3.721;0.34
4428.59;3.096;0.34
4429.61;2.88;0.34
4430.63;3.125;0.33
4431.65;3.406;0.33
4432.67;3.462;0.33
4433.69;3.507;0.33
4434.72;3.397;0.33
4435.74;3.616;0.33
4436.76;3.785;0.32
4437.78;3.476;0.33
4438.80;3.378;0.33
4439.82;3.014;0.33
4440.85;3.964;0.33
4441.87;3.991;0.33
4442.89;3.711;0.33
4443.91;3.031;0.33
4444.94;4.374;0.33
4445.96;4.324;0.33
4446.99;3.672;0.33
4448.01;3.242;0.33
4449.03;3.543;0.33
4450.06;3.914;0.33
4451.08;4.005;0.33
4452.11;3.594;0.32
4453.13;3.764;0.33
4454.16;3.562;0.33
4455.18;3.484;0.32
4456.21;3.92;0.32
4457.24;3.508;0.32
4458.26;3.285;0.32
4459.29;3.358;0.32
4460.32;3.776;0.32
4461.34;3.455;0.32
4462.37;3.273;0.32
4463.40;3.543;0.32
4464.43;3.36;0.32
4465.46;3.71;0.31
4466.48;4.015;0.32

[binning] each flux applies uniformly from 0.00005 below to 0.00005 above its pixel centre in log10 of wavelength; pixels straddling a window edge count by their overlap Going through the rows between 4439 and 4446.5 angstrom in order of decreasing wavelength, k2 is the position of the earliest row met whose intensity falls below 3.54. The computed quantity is 4443.91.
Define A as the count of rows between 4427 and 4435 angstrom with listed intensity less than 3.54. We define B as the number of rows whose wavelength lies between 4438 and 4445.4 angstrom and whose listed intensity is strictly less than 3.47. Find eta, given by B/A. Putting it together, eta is 0.4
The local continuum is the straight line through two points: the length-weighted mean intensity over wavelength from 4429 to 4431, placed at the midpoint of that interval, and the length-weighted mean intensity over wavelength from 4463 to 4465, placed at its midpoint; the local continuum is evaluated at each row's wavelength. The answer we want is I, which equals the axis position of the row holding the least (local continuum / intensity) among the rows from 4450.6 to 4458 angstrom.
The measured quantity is 4451.08 angstrom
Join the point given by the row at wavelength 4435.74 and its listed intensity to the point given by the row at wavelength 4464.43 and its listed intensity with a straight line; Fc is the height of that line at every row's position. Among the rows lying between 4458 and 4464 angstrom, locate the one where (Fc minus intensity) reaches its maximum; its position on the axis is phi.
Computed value 4458.26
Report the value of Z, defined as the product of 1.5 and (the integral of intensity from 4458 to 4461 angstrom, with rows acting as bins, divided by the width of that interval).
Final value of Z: 5.23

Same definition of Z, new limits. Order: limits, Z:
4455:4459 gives 5.31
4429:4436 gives 4.99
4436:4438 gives 5.49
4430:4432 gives 4.85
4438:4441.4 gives 5.19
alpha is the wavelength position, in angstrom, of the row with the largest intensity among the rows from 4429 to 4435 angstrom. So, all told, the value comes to 4433.69 angstrom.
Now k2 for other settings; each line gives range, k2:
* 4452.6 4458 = 4457.24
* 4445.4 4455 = 4448.01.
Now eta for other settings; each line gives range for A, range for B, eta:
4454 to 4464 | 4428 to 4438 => 1.0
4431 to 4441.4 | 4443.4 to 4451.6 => 0.3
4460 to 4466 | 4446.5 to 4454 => 0.3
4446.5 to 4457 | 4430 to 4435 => 2.0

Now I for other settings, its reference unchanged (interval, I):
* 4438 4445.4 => 4444.94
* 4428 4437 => 4436.76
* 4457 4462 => 4460.32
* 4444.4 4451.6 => 4444.94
